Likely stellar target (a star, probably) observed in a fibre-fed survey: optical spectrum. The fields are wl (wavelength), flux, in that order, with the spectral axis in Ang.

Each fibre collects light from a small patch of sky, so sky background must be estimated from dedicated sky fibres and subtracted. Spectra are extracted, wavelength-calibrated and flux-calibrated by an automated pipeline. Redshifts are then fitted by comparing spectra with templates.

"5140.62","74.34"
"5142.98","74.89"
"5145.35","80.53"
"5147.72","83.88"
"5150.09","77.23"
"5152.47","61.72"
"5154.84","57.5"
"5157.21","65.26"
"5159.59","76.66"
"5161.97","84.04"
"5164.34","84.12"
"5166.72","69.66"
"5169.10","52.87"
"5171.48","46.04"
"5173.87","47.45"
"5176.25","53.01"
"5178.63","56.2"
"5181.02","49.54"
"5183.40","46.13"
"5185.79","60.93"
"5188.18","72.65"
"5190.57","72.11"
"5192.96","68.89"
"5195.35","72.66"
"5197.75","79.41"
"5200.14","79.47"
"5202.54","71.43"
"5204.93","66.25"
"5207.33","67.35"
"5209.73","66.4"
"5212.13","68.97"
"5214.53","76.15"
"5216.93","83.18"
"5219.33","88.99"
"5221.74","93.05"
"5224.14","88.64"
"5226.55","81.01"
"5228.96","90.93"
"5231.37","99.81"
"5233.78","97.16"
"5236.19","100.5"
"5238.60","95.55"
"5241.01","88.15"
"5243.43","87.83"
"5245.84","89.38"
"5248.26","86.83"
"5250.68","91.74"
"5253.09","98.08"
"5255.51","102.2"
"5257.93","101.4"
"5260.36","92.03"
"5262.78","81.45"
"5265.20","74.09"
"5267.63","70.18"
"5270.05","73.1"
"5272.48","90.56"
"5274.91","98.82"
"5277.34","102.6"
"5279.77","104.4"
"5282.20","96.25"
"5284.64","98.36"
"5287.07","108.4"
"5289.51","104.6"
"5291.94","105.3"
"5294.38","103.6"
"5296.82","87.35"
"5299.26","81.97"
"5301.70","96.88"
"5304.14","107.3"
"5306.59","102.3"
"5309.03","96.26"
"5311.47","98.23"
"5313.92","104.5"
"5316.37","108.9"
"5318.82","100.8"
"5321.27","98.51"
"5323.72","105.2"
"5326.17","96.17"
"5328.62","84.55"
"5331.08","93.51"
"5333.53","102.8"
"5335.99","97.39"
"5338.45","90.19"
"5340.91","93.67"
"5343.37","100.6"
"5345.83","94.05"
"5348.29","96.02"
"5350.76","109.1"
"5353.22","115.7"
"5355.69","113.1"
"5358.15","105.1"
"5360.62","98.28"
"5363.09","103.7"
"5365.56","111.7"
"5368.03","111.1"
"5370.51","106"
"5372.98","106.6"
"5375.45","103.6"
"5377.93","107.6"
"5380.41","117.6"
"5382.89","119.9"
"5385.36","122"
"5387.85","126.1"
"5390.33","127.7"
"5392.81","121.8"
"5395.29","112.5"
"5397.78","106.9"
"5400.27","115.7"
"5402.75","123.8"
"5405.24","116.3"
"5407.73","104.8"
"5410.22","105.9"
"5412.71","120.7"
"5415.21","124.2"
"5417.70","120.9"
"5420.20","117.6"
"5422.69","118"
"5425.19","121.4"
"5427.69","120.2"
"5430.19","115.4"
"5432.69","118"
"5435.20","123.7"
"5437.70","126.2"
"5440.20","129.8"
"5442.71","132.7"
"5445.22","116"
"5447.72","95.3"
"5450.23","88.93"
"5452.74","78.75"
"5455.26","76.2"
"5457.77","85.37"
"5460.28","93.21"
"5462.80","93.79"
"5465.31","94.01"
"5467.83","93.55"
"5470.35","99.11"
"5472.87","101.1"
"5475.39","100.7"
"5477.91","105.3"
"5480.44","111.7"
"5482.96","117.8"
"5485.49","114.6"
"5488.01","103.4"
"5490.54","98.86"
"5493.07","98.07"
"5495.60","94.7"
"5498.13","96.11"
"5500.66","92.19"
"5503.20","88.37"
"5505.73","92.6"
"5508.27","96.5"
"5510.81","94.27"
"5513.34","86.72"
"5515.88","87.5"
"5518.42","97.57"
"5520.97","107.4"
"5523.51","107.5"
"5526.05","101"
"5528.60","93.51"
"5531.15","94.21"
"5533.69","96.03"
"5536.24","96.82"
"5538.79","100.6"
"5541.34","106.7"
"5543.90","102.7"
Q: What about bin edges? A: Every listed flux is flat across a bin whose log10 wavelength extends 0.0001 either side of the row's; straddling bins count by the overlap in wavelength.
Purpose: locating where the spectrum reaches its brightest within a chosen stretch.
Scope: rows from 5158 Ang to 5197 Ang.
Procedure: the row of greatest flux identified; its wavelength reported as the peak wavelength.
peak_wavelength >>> 5164.34 Ang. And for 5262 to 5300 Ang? 5287.07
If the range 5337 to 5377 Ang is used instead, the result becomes 5353.22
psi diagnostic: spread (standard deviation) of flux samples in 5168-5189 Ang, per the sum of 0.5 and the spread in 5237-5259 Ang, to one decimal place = 1.3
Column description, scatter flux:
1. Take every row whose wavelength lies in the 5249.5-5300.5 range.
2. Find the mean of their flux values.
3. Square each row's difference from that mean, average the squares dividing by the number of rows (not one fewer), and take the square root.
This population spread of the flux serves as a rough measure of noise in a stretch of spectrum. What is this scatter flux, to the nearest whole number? 11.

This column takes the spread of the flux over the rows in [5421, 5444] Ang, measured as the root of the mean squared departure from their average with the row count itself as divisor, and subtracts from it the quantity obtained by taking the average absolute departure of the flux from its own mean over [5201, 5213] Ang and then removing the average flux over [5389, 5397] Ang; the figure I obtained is 124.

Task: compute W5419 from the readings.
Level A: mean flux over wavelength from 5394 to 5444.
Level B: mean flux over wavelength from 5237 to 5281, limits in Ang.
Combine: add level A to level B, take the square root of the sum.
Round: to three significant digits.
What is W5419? 14.5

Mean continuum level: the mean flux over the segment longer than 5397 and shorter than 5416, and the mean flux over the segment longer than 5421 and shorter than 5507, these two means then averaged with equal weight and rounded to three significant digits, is 109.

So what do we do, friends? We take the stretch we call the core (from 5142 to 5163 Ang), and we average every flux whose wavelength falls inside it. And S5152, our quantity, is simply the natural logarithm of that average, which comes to 4.30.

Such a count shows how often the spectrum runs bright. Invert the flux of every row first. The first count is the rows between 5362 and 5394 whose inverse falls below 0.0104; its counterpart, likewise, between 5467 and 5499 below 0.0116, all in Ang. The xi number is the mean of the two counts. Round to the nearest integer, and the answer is 13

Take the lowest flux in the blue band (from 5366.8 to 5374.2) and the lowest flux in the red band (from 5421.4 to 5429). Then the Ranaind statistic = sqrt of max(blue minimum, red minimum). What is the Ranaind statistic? 10.9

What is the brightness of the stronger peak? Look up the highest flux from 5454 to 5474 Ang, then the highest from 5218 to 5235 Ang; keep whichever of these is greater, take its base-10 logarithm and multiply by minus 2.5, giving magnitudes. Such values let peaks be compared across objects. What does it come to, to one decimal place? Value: -5.0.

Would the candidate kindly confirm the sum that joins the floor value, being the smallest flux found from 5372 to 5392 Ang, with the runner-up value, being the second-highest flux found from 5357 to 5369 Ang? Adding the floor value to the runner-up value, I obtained 215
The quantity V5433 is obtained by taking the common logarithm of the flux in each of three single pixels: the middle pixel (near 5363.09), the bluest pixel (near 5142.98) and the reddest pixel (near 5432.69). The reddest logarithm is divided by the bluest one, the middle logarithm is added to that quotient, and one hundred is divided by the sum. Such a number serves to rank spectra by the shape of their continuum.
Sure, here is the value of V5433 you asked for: 32.0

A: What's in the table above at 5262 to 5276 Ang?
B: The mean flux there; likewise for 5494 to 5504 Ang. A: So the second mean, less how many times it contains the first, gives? 92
